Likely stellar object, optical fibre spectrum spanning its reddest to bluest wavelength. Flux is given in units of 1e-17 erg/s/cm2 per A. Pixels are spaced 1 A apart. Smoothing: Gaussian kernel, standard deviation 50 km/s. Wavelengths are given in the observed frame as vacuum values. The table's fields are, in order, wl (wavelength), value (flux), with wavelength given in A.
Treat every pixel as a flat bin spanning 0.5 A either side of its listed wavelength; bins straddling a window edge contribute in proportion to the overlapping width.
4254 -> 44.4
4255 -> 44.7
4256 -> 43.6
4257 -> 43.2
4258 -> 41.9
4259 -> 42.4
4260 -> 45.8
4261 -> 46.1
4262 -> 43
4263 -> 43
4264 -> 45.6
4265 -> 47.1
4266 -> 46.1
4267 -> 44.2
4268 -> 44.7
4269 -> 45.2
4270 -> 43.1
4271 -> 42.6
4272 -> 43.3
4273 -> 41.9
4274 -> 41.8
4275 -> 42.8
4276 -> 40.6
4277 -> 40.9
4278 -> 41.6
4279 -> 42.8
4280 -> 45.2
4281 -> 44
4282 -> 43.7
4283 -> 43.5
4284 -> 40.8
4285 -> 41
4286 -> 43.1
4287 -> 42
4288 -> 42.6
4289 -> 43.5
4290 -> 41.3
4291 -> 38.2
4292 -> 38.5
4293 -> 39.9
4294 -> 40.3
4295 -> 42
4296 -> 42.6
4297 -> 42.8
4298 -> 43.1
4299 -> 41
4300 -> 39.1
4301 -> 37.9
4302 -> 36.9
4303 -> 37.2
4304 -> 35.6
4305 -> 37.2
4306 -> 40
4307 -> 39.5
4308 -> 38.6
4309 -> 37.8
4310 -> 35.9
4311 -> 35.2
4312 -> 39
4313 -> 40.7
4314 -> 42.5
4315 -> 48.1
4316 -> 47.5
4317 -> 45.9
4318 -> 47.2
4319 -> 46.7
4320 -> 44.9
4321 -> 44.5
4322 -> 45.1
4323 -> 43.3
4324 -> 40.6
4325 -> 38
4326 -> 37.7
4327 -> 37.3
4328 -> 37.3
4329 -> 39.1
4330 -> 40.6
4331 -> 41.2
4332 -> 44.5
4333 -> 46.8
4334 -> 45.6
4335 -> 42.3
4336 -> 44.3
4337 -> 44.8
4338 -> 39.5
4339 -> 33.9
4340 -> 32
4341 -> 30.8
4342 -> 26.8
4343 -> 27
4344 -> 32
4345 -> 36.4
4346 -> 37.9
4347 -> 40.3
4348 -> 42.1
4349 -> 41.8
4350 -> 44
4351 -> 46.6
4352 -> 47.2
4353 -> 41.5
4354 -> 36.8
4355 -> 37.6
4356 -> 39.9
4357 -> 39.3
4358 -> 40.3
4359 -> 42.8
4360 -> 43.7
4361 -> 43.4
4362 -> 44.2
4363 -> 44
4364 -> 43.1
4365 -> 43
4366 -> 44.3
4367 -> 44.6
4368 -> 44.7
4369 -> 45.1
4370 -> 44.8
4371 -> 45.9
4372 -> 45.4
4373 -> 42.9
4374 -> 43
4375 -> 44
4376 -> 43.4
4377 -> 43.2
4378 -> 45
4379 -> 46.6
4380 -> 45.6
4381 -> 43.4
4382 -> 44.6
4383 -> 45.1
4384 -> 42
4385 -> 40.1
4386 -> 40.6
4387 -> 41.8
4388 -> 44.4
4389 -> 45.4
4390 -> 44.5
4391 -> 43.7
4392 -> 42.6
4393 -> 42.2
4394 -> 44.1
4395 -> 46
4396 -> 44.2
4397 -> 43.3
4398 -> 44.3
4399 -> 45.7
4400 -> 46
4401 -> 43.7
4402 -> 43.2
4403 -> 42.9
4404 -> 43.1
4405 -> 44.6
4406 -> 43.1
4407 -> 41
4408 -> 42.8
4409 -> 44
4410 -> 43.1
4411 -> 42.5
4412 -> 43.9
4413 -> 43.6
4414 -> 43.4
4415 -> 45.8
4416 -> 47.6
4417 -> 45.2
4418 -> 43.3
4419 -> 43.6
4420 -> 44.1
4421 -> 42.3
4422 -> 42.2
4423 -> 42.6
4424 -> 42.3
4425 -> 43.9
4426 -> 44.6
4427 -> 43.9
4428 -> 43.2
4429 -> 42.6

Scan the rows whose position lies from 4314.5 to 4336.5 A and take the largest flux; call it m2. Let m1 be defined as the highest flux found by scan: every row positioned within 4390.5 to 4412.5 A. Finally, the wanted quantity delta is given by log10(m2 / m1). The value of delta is 0.019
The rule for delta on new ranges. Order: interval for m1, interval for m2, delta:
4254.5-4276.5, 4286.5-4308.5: -0.035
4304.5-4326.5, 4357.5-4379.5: -0.014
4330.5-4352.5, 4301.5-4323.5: 0.008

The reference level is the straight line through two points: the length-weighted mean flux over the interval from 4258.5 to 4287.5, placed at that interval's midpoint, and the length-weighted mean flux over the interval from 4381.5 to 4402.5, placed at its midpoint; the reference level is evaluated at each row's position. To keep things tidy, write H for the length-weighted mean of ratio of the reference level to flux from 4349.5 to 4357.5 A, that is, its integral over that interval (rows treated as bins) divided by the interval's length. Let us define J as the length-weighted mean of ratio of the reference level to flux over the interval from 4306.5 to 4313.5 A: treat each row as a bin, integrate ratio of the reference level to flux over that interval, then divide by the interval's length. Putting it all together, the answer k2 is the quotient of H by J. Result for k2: 0.92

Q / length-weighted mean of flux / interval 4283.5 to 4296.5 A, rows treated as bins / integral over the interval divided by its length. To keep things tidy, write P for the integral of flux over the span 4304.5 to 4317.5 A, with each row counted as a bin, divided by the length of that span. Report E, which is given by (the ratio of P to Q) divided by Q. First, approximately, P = 40.6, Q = 41.2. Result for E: 0.0239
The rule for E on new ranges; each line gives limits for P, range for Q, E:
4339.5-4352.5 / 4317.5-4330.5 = 0.0214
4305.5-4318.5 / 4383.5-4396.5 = 0.0222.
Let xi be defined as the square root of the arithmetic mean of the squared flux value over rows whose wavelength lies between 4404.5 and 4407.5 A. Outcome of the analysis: 42.9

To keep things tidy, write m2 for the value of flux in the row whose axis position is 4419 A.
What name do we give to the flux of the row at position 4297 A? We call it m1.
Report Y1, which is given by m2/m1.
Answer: 1.02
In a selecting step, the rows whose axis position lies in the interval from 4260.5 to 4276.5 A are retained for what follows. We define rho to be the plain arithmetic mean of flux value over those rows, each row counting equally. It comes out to 43.8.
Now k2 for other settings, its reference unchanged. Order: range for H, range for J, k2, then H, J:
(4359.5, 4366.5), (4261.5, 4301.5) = 0.97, 0.999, 1.03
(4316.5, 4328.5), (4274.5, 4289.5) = 1.01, 1.035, 1.02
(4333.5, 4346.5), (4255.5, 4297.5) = 1.22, 1.234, 1.02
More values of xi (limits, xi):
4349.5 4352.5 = 46.0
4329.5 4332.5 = 42.1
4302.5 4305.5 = 36.7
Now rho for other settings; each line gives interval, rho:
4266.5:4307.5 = 41.4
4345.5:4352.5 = 42.8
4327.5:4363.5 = 40.0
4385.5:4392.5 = 43.3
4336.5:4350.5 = 36.4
